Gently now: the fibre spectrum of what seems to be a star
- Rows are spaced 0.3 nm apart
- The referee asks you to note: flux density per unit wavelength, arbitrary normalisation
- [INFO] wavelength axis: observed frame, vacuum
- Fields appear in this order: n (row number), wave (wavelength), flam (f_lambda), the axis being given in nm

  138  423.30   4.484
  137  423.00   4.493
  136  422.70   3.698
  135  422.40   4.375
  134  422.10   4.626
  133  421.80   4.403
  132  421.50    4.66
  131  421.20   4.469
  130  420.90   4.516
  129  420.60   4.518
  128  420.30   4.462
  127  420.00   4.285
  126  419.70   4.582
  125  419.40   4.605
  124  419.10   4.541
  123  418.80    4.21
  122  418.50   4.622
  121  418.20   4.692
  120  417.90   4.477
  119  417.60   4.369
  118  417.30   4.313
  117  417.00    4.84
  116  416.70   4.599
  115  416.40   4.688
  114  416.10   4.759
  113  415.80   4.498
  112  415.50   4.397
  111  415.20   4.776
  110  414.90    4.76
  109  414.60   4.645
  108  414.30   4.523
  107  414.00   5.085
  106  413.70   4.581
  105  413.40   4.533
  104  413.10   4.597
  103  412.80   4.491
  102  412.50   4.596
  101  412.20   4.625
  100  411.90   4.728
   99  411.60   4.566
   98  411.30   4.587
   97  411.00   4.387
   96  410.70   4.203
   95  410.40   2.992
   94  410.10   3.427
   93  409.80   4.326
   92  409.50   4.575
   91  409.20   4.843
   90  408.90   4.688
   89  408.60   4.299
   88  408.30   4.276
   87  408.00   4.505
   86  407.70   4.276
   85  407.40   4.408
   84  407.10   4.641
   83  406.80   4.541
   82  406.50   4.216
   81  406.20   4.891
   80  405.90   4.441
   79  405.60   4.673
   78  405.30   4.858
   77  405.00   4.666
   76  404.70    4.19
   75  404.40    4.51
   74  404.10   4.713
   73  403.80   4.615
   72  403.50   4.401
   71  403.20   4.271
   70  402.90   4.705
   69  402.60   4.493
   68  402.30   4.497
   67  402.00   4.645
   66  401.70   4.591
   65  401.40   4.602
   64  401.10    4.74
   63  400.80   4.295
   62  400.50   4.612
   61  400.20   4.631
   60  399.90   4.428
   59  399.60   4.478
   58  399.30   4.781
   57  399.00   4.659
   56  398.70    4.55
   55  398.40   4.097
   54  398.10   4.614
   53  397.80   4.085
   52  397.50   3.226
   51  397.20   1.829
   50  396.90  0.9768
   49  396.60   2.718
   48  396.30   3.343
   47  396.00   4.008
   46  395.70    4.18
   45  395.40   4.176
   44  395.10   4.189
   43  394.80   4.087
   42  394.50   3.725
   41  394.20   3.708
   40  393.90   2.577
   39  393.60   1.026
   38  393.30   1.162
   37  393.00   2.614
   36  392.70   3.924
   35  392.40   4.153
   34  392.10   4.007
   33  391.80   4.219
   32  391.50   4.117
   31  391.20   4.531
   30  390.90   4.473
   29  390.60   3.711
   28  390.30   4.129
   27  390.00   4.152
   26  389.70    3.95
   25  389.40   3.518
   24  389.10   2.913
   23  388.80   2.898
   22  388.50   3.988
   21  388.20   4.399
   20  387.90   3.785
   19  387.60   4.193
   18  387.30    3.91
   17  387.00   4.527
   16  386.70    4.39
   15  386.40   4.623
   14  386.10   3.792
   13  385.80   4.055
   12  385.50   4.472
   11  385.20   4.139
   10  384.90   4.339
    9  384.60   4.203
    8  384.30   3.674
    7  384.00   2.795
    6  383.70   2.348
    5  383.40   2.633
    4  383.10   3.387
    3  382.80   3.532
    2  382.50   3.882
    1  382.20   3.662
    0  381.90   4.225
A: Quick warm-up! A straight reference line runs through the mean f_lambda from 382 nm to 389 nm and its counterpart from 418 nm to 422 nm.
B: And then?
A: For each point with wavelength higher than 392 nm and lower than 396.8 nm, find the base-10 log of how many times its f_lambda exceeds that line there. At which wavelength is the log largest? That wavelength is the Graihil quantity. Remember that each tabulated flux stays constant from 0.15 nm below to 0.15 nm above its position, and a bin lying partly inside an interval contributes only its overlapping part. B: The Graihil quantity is 392.40 nm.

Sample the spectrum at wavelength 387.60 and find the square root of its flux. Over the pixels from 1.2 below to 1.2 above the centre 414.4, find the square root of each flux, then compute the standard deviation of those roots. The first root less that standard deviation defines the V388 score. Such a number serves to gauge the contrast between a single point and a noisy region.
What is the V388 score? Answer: 2.00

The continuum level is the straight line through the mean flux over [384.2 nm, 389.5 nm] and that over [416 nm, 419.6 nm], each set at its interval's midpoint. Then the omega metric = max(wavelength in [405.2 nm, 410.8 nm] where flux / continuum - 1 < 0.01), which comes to 410.70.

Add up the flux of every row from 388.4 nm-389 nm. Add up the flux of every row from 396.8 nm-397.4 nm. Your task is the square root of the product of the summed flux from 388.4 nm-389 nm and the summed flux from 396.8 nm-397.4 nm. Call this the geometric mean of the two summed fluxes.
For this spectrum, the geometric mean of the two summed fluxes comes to 4.40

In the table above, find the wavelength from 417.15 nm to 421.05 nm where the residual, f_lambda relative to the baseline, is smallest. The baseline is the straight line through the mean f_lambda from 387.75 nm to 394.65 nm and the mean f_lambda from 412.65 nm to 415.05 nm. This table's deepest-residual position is 418.80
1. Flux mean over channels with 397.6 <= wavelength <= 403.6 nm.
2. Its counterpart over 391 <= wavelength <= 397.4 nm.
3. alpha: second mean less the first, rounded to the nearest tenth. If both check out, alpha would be -1.2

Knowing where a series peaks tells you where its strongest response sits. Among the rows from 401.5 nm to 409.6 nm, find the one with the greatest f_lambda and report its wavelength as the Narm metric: 406.20 nm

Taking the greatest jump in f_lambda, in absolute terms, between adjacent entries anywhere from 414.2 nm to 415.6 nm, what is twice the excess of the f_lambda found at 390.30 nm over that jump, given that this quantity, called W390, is 7.5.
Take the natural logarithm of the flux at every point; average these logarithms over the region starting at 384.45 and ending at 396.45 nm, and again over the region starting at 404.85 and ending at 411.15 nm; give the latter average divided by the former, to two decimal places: 1.13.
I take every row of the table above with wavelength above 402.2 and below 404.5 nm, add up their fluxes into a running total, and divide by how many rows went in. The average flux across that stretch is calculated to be 4.53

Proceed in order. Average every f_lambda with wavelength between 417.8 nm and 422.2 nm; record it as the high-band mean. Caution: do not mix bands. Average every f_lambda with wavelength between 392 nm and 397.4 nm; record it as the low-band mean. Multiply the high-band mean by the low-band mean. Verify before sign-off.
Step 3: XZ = 14.1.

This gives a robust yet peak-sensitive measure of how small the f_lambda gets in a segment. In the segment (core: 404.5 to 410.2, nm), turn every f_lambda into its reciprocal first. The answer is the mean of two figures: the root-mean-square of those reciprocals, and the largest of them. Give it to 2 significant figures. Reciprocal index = 0.26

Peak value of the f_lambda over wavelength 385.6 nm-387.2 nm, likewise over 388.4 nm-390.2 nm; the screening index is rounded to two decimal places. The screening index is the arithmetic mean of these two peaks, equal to 4.39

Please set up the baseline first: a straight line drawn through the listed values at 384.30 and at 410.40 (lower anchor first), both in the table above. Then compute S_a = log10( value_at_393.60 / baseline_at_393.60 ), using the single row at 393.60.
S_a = -0.52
